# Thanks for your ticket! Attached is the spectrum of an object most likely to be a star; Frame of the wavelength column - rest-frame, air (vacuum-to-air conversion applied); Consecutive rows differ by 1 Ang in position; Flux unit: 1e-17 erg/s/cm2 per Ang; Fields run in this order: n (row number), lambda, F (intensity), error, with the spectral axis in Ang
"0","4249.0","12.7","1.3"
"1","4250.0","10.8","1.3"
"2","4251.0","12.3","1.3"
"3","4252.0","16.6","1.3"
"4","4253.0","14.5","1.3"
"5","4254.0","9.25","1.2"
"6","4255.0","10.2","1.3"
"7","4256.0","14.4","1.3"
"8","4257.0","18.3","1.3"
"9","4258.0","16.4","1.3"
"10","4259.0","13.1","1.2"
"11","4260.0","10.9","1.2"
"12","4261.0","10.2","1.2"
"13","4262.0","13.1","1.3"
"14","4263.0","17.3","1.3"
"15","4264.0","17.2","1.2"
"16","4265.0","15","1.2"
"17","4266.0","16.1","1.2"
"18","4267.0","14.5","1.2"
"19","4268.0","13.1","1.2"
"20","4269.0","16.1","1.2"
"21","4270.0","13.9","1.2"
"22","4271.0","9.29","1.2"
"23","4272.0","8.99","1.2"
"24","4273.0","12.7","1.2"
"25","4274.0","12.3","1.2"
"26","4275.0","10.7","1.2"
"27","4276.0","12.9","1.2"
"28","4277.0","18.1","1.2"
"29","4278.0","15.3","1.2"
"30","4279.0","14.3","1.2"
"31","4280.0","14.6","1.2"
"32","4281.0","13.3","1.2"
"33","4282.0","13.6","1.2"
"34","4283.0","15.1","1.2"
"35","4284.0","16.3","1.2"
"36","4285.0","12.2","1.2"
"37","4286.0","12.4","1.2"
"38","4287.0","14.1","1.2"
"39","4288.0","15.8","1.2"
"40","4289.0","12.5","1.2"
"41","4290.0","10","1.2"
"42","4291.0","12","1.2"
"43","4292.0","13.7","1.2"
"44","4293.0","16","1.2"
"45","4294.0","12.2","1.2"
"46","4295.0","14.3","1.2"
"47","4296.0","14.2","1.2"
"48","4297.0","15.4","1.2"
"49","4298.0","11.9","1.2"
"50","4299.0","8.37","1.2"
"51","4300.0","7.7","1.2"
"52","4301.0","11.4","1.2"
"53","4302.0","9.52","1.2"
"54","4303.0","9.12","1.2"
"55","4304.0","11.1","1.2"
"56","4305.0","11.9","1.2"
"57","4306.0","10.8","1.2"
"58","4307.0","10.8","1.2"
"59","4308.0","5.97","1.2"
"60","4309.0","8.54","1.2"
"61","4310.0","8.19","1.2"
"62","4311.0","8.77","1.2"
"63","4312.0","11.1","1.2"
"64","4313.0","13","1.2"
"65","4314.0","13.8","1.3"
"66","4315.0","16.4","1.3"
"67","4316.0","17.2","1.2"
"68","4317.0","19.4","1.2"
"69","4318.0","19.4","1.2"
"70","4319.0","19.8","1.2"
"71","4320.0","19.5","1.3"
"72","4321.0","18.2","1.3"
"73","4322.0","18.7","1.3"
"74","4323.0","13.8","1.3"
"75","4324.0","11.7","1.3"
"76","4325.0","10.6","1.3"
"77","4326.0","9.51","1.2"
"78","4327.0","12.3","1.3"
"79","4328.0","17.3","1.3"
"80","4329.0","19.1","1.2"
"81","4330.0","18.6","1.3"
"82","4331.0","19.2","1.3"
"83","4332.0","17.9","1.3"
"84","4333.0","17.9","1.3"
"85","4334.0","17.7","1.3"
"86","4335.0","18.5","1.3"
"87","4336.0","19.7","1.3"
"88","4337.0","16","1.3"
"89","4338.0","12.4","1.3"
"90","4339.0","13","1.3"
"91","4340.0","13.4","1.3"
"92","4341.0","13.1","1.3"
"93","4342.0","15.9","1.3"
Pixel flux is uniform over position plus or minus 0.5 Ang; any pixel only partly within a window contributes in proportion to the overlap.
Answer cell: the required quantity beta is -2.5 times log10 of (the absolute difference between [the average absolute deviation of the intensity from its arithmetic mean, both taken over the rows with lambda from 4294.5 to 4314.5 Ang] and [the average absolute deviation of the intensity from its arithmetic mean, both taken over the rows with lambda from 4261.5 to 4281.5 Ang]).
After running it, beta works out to 2.4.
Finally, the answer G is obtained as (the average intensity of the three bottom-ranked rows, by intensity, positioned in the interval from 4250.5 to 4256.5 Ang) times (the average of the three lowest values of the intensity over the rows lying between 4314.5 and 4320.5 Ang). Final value 187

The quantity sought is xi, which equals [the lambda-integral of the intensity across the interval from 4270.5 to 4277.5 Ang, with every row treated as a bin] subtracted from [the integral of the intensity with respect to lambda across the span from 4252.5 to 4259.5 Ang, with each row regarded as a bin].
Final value 11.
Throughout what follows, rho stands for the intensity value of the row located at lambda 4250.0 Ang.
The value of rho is 10.8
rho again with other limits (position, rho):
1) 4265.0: 15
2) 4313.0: 13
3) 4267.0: 14.5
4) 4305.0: 11.9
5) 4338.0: 12.4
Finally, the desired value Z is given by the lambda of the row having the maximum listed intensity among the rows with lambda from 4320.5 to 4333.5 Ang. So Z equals 4331.0 Ang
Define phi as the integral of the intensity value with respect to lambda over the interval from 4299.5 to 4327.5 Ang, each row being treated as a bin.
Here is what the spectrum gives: 358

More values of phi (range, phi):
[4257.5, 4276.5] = 254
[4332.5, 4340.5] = 129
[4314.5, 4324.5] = 174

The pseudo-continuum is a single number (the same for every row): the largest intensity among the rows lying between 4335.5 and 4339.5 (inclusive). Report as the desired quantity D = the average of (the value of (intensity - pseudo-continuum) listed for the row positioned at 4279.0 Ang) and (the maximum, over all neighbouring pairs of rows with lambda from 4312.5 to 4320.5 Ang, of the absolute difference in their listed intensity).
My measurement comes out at -1.4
